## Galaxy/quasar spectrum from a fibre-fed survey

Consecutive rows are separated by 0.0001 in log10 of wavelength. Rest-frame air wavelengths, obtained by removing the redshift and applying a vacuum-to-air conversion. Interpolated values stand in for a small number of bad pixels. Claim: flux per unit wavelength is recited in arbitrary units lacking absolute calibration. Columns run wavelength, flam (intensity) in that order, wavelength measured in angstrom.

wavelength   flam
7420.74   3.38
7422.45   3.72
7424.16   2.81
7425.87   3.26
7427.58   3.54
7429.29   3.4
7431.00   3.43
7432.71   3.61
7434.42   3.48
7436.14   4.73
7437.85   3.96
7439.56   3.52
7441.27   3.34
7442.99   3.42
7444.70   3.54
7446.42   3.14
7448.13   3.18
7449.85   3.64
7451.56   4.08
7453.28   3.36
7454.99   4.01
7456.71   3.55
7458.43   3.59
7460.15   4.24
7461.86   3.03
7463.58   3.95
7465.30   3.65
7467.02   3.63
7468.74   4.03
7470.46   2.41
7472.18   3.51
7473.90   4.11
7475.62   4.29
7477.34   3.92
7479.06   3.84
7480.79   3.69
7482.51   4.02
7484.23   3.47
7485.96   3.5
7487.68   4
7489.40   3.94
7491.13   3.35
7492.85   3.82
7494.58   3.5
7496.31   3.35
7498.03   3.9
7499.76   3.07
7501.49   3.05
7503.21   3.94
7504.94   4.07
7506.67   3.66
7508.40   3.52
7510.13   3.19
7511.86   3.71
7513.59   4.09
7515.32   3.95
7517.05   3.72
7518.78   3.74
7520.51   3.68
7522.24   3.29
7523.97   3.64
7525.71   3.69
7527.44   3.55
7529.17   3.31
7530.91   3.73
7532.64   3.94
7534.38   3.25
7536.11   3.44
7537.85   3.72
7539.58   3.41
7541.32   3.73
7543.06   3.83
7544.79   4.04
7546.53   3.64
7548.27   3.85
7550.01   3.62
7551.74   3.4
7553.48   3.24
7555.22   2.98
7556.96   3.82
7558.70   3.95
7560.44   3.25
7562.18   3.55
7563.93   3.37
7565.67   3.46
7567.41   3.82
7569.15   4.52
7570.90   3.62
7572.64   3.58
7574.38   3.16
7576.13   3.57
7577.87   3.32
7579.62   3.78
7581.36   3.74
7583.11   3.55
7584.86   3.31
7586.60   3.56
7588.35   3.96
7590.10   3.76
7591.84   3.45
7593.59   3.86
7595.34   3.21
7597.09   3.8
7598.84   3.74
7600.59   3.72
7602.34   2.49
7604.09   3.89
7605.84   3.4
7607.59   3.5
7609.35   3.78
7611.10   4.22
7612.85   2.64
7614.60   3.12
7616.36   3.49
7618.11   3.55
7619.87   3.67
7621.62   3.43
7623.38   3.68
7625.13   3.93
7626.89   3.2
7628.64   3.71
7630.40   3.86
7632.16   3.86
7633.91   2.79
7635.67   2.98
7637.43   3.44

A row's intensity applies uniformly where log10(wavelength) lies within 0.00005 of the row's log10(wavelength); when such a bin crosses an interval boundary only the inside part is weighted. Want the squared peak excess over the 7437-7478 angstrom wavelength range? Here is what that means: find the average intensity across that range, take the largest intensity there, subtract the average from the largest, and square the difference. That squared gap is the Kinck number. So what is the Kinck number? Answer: 0.44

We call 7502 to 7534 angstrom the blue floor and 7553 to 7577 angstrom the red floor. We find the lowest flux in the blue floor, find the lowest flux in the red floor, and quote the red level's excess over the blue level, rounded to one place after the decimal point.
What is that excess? -0.2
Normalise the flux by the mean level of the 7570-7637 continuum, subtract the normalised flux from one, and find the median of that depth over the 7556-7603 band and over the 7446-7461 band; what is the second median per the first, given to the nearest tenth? 1.2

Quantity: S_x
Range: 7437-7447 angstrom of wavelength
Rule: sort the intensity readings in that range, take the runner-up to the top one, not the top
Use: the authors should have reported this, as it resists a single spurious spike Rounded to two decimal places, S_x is 3.54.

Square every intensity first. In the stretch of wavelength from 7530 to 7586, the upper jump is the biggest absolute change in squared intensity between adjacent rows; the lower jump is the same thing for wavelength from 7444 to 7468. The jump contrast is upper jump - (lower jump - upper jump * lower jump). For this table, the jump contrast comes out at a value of 63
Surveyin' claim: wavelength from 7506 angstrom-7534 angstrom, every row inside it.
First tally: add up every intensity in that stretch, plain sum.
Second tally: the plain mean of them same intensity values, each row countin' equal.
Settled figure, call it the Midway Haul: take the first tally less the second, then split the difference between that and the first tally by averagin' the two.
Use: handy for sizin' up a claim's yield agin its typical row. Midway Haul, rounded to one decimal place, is 56.6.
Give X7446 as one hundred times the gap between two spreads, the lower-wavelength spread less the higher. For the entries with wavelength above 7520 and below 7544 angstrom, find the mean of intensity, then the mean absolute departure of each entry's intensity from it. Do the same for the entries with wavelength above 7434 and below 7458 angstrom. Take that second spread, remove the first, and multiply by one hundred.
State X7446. 14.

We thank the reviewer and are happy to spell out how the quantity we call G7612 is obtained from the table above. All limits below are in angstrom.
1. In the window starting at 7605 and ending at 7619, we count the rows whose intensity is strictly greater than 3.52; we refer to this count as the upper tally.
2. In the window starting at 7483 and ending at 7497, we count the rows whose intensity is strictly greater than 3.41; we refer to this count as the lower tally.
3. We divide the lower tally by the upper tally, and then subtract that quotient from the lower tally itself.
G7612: 4.0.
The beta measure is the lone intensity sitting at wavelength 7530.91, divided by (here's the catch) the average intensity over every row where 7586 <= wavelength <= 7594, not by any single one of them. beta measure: 1.00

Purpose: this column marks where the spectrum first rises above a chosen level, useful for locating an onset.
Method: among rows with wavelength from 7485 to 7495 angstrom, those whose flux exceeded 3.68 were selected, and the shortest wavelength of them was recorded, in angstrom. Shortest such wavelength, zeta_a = 7487.68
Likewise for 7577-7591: 7579.62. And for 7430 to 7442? 7436.14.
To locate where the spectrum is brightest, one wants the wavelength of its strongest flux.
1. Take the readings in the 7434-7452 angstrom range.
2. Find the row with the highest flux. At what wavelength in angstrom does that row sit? 7436.14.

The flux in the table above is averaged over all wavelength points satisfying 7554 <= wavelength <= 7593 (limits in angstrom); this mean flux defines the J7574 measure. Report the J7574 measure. 3.59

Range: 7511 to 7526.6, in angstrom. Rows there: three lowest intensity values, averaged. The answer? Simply 3.54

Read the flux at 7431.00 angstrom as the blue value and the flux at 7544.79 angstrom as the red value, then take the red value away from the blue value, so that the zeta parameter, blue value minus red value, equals -0.61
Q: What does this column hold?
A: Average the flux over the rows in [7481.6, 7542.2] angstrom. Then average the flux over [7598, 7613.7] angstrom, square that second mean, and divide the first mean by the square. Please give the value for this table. 0.298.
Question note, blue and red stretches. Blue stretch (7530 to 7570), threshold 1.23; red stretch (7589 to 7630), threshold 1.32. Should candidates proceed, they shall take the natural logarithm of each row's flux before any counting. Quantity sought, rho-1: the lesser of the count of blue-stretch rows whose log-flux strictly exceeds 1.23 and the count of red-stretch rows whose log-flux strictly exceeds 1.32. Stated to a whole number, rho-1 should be 7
